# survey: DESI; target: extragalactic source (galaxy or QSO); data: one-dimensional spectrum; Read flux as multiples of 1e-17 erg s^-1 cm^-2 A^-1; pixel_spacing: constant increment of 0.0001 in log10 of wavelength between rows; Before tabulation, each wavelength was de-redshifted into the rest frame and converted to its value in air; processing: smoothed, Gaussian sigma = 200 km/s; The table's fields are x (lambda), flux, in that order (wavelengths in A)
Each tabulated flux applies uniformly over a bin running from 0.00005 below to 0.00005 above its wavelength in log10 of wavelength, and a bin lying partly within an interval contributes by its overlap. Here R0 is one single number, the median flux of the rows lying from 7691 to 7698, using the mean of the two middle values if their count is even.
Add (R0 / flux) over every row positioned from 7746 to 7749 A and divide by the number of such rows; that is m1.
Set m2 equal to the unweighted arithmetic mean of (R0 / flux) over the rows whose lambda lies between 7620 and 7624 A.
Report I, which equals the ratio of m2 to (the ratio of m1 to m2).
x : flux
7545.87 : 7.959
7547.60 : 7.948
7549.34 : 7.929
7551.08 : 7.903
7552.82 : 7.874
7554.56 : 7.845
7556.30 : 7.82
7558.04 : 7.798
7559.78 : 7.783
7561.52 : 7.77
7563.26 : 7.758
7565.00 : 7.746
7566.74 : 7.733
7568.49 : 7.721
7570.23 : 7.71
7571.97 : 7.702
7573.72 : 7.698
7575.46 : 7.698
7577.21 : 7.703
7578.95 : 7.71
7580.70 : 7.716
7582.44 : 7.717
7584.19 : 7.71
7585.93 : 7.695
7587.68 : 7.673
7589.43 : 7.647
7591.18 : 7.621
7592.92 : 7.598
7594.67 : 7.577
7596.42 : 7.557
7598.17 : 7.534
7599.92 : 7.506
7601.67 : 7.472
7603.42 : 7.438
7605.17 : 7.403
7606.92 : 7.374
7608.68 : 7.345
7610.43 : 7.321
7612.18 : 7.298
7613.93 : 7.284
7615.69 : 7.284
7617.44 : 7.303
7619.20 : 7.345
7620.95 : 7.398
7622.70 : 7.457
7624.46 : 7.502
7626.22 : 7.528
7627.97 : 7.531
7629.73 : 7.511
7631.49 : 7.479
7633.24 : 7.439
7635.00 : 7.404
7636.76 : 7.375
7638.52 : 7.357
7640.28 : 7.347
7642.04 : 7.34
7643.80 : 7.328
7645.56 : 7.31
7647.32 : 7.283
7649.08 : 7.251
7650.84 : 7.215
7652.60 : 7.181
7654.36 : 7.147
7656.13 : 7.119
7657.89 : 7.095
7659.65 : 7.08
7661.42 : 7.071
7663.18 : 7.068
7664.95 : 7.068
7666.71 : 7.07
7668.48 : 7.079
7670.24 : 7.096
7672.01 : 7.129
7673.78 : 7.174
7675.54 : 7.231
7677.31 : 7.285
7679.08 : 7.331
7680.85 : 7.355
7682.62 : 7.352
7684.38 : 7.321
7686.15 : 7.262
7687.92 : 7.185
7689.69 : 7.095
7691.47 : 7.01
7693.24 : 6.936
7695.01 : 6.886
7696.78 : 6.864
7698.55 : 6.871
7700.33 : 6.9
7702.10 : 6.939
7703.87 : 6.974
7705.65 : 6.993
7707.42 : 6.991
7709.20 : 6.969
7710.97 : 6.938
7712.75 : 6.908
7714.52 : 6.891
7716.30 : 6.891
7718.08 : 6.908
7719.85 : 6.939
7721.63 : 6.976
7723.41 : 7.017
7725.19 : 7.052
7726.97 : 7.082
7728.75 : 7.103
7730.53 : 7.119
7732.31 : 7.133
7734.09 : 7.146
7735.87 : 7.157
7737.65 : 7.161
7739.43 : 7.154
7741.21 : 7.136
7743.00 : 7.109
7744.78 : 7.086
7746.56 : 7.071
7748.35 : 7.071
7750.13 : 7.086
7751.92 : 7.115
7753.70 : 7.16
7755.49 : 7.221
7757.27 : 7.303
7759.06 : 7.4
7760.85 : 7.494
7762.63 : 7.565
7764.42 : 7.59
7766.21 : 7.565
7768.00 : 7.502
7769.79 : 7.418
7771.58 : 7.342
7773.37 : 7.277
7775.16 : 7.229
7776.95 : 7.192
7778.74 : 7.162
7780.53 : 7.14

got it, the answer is 0.89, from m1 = 0.977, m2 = 0.93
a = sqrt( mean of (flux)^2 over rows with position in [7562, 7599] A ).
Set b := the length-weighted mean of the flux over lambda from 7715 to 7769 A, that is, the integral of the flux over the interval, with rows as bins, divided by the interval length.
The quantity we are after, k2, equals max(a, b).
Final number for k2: 7.68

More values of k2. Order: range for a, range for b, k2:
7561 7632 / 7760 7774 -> 7.56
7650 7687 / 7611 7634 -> 7.41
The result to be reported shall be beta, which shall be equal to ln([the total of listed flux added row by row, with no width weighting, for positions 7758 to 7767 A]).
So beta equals 3.63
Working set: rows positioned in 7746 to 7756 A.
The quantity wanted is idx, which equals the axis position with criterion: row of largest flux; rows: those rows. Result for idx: 7755.49 A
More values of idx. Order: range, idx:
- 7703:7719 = 7705.65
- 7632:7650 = 7633.24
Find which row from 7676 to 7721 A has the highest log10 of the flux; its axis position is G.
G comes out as 7680.85 A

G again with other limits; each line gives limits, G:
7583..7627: 7584.19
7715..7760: 7759.06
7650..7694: 7680.85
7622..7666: 7627.97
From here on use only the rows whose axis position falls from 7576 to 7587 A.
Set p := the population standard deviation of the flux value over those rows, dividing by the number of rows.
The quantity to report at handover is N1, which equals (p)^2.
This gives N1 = 0.0001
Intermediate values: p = 0.01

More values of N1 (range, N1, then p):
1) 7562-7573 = 0.0004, 0.02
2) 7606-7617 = 0.0011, 0.03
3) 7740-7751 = 0.0005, 0.02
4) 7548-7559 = 0.0021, 0.05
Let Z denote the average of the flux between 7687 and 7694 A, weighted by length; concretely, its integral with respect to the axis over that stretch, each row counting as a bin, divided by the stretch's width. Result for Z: 7.05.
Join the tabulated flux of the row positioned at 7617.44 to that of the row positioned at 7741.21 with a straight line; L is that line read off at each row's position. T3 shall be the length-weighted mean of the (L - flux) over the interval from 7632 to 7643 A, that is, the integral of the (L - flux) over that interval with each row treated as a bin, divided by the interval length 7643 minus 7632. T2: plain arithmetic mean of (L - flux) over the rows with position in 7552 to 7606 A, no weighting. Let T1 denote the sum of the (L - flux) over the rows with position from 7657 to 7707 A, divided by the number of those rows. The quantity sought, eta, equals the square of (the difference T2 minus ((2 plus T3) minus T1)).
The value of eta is 4.4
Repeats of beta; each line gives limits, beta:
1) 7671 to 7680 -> 3.59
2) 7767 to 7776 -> 3.60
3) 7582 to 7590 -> 3.65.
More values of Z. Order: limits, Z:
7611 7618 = 7.30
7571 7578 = 7.70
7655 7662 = 7.09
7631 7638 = 7.42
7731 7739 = 7.15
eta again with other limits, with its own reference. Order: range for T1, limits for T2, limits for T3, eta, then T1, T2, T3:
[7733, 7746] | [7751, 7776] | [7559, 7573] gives 3.6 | 0.00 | -0.26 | -0.37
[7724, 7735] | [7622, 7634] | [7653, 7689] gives 4.9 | 0.05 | -0.20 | 0.06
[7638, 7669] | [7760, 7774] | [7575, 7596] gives 3.9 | 0.06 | -0.37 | -0.32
